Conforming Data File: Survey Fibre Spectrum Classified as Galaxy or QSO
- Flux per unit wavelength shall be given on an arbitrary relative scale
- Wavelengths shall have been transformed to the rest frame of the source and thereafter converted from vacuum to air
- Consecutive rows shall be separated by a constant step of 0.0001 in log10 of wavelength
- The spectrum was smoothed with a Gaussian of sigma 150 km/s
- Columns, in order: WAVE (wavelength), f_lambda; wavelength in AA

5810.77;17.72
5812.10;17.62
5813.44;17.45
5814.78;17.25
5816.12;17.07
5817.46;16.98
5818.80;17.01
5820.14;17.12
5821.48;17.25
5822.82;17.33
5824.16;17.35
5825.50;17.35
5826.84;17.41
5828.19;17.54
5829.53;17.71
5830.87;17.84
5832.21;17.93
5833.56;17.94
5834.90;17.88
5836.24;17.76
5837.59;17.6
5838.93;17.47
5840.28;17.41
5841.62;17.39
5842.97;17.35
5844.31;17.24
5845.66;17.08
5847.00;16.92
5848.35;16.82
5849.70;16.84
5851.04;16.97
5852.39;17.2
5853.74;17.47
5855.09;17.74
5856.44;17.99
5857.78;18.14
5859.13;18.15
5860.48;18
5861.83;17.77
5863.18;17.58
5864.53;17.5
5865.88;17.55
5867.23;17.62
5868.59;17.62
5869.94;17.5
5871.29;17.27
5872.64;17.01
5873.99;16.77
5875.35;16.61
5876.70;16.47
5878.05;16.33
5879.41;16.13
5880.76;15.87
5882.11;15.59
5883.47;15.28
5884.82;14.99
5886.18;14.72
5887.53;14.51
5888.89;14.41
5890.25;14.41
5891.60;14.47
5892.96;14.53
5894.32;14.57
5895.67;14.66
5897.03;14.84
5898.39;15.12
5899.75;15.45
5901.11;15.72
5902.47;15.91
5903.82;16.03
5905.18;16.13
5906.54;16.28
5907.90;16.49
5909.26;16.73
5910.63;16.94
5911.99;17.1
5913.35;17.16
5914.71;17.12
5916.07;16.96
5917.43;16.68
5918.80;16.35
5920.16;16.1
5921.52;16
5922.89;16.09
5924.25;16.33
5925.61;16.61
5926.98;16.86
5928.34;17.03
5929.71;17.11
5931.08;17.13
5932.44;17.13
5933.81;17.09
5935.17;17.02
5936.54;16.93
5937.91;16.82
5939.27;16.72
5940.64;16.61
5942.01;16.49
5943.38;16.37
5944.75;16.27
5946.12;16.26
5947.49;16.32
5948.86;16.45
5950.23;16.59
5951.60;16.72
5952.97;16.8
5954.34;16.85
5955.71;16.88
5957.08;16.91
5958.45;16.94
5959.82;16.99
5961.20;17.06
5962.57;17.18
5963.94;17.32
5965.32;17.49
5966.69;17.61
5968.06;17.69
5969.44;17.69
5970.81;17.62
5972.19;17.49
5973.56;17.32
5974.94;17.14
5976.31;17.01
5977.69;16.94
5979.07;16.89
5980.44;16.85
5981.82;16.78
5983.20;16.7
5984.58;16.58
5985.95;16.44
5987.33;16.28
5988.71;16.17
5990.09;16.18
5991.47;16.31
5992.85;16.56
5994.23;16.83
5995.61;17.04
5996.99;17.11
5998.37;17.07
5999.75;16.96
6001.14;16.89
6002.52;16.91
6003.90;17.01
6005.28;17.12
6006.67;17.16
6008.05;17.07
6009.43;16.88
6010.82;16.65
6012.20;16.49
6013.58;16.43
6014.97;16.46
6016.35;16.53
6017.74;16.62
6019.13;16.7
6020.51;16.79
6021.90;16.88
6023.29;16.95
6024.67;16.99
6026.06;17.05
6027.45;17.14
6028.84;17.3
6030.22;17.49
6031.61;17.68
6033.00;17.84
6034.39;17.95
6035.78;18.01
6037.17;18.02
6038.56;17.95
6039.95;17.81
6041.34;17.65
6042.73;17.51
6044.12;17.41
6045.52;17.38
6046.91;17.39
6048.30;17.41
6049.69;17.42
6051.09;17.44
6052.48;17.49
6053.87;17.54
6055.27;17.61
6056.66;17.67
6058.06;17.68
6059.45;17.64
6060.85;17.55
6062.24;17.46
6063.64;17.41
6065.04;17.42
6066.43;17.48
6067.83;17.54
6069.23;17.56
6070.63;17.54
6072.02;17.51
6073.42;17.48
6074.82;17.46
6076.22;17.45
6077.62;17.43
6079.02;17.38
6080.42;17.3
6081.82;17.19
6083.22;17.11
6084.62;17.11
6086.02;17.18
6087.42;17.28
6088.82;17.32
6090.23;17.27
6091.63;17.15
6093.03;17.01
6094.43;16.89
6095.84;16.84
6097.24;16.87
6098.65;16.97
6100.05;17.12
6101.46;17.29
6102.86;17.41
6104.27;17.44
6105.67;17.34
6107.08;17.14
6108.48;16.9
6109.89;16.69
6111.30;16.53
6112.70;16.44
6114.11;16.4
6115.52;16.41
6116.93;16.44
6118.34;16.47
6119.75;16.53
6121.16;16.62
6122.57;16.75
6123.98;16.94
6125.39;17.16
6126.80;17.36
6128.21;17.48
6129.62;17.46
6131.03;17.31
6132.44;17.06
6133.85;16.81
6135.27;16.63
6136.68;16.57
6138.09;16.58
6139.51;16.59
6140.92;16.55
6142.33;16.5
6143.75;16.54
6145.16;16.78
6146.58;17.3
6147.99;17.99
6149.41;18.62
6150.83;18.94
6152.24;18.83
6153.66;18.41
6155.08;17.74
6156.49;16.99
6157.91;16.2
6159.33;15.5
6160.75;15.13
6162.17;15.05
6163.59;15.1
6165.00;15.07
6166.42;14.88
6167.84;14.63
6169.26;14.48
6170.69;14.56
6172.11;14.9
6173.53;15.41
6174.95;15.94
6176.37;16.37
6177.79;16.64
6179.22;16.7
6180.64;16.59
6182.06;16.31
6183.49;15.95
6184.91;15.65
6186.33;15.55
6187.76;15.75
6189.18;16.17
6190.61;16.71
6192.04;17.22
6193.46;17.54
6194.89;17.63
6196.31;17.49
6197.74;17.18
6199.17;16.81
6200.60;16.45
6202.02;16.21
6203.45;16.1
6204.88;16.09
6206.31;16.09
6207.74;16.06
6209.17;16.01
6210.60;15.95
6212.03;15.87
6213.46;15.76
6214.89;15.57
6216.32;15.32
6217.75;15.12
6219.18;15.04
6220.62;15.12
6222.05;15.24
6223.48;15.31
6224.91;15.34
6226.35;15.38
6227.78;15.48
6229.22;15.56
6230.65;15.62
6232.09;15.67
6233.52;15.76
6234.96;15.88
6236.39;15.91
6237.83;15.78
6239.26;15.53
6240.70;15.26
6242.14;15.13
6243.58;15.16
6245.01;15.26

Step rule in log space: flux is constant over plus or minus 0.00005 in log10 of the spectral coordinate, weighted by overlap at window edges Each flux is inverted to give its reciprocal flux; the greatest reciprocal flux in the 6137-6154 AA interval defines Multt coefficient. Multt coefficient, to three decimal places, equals 0.061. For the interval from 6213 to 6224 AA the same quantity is 0.066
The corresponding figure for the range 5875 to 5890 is 0.069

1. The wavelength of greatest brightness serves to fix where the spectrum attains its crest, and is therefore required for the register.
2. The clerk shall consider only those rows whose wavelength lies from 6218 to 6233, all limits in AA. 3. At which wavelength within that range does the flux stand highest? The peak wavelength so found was 6232.09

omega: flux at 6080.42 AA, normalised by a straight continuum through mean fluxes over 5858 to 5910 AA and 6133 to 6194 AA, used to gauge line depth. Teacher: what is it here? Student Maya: 1.06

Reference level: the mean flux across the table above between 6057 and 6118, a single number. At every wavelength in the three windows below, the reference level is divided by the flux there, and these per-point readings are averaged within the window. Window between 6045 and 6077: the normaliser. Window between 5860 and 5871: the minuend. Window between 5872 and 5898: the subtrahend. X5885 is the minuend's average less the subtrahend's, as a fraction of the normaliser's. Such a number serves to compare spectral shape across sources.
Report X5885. -0.15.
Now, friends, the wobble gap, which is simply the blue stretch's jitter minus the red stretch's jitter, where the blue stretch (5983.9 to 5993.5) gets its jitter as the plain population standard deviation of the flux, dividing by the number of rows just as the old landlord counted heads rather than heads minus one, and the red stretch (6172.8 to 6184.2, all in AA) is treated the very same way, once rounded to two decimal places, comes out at -0.26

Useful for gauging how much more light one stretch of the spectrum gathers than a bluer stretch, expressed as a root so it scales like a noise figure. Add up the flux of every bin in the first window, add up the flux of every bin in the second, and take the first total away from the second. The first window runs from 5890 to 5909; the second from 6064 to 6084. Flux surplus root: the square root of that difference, 5.4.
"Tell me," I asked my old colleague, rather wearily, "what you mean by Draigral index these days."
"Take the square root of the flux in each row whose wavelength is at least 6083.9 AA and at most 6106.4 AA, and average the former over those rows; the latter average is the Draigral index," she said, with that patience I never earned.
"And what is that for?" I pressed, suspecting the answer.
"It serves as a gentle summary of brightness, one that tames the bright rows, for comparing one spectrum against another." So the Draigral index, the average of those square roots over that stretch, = 4.14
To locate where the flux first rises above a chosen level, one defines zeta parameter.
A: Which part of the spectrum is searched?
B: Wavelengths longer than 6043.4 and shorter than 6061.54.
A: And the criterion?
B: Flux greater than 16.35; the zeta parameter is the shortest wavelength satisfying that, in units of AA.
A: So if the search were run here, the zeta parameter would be 6044.12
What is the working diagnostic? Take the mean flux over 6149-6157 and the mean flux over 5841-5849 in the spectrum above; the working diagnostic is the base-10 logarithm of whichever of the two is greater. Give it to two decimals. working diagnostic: 1.26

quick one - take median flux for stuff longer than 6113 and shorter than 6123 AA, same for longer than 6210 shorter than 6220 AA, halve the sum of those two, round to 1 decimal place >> 16.0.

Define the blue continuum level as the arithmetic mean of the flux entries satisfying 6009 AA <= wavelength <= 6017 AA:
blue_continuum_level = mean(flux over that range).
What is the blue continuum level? 16.6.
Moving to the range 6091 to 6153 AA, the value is 17.0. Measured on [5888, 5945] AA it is 16.2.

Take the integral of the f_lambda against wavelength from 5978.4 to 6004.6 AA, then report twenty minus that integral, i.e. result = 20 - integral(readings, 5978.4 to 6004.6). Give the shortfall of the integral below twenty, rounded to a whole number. -418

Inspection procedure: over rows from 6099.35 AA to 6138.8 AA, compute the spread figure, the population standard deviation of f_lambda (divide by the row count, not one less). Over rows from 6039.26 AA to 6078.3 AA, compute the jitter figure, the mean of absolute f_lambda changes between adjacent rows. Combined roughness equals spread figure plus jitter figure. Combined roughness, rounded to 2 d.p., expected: 0.42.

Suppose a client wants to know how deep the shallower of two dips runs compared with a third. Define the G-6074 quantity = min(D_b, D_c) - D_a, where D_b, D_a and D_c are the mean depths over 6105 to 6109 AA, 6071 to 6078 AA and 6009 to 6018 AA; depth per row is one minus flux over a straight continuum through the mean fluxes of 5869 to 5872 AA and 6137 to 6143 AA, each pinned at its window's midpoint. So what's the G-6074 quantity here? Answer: 0.014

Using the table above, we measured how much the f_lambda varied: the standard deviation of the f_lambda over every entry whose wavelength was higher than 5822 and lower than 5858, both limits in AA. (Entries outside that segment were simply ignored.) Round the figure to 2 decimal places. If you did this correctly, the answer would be 0.36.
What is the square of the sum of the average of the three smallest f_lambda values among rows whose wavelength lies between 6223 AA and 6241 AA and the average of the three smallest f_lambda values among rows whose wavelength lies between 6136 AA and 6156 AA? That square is 1013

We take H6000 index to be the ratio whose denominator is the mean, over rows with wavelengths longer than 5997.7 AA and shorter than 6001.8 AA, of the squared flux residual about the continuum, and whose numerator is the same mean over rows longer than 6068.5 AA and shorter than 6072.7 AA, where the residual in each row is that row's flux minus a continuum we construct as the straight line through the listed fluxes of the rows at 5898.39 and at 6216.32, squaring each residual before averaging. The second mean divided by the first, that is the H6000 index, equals 1.7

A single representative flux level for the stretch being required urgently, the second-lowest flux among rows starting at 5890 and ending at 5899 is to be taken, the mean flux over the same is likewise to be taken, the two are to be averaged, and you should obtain 14.6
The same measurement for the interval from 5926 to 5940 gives 16.9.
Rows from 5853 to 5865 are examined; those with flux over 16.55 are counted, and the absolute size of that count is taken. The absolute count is 9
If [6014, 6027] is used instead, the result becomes 7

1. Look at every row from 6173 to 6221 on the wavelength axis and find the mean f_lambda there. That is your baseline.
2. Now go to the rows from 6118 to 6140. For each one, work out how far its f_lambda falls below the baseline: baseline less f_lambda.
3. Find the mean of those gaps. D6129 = -0.7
